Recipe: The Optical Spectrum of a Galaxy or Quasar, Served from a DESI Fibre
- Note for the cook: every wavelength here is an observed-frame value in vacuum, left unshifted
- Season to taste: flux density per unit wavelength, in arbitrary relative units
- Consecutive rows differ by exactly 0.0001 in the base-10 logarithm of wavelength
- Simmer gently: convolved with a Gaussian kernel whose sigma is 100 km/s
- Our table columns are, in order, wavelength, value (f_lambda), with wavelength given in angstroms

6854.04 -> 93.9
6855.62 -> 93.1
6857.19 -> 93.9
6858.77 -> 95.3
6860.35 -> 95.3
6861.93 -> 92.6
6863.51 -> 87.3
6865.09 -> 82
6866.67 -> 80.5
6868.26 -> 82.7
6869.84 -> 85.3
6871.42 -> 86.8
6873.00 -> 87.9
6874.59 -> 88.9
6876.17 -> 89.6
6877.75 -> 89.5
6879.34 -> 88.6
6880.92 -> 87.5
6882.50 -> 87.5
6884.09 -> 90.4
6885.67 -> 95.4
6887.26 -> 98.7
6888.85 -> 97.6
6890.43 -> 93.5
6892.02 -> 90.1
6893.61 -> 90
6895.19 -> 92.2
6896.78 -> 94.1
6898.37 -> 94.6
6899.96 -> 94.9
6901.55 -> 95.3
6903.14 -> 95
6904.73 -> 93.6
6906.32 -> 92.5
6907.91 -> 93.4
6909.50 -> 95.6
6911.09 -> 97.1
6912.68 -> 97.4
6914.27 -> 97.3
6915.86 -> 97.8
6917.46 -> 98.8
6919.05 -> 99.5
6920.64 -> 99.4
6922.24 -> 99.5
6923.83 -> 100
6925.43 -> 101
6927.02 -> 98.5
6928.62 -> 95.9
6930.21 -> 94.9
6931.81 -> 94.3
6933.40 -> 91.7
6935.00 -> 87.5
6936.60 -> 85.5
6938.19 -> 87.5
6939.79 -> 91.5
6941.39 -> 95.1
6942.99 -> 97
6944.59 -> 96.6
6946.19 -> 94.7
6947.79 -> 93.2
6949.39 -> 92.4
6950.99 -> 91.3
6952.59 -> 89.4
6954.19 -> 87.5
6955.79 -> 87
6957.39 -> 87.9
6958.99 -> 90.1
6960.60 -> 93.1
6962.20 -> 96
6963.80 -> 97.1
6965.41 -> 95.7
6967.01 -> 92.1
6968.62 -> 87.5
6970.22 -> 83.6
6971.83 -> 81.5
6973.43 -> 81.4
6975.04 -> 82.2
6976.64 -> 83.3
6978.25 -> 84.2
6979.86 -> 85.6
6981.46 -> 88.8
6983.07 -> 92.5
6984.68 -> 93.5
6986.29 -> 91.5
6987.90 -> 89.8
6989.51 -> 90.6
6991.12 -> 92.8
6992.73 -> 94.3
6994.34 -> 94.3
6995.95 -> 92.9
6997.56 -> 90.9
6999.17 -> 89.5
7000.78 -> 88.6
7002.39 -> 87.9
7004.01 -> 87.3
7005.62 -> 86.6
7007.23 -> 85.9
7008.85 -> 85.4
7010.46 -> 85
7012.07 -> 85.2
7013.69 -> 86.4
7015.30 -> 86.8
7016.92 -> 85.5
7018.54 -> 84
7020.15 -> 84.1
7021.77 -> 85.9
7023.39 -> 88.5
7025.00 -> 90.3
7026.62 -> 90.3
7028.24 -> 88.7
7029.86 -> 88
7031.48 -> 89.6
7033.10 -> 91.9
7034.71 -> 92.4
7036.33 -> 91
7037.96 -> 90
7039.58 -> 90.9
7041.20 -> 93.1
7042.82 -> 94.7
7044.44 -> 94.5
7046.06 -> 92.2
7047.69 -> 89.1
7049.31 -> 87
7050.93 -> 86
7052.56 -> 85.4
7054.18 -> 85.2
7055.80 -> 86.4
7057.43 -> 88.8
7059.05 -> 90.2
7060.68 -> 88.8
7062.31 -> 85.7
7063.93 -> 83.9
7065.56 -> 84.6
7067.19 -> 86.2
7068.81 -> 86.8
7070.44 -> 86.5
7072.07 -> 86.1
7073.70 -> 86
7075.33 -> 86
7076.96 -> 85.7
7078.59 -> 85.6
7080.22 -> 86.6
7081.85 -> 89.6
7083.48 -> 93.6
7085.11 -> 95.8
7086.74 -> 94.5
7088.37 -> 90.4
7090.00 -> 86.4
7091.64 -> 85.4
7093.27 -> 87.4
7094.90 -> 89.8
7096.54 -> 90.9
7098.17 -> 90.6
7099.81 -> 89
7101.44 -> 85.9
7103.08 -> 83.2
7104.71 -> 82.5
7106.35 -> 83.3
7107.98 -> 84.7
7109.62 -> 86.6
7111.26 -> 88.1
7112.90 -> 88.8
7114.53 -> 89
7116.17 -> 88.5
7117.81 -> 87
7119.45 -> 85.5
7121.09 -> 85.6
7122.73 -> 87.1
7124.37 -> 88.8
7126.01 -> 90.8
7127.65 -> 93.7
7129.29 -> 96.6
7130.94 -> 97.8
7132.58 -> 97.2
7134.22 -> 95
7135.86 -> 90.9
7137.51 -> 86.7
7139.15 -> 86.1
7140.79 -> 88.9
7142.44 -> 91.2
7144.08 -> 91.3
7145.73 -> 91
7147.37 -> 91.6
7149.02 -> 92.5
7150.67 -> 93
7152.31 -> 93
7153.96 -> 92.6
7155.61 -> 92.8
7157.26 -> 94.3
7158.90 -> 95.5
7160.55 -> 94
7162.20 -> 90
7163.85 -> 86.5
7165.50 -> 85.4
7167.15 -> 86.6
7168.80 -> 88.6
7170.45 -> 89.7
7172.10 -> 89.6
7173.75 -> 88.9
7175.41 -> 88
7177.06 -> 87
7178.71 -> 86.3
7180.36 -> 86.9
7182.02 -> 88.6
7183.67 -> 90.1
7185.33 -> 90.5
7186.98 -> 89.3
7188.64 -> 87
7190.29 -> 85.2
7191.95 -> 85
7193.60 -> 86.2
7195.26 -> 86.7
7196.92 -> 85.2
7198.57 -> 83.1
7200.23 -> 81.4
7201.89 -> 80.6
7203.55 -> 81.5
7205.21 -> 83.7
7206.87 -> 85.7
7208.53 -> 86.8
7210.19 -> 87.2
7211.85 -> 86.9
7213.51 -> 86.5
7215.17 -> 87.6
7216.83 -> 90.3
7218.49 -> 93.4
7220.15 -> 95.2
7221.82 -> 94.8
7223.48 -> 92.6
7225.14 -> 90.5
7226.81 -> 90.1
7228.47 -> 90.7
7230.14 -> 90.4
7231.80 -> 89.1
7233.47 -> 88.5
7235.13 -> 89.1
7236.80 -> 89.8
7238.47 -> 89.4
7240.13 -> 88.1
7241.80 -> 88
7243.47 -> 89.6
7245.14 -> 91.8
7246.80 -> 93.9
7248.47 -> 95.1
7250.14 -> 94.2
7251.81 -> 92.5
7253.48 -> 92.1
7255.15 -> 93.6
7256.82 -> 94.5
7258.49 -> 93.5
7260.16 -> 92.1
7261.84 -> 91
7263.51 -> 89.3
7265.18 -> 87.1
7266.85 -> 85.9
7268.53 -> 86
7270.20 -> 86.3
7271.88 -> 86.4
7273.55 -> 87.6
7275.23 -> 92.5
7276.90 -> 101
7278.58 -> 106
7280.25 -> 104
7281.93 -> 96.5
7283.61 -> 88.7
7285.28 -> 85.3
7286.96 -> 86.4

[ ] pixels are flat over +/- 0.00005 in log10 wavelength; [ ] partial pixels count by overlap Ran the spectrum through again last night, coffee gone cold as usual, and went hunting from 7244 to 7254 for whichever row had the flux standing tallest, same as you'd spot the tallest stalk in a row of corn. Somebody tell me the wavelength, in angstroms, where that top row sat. 7248.47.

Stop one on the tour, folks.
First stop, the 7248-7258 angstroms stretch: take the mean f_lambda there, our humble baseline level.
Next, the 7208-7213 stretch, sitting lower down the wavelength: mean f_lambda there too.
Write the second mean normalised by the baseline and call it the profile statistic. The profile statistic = 0.93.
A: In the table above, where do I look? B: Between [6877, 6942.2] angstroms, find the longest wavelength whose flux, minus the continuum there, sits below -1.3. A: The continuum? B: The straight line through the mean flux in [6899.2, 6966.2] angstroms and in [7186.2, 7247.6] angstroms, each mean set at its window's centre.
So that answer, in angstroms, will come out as 6939.79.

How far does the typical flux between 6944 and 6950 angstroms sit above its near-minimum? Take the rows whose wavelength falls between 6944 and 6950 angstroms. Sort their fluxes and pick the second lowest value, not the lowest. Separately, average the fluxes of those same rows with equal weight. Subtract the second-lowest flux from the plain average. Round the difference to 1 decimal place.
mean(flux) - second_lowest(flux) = 1.0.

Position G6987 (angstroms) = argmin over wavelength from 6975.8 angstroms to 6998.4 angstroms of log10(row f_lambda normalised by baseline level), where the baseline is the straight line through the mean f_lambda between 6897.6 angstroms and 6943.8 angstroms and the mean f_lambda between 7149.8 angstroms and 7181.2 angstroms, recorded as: 6976.64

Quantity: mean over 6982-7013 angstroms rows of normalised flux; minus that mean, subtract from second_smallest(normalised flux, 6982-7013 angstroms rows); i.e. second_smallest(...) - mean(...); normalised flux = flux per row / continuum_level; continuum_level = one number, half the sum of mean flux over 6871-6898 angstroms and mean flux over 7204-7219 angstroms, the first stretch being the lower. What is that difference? -0.050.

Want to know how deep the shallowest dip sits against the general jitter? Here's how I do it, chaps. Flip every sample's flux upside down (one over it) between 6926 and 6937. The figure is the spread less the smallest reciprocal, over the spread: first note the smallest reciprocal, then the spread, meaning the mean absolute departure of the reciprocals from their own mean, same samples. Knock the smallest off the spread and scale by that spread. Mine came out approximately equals -22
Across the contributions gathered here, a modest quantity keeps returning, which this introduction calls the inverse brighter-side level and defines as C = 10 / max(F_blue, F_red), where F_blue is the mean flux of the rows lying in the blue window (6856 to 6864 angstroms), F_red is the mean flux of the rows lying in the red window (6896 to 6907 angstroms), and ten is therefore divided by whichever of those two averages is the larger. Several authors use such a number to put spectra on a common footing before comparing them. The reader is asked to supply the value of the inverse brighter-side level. 0.106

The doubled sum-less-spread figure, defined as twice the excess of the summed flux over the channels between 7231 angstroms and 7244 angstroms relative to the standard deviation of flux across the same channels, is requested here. 1422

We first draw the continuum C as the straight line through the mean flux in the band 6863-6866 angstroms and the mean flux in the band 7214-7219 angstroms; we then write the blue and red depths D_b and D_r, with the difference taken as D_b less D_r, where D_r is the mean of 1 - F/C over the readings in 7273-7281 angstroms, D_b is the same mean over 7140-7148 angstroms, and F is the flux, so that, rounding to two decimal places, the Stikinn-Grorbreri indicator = 0.06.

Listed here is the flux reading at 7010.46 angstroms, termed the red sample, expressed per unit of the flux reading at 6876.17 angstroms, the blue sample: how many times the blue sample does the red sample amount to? 0.95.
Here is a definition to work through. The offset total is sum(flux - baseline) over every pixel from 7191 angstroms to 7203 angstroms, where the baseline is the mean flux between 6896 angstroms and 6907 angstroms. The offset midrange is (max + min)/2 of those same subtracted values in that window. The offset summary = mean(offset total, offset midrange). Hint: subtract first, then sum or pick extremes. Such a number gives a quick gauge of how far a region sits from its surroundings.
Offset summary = -41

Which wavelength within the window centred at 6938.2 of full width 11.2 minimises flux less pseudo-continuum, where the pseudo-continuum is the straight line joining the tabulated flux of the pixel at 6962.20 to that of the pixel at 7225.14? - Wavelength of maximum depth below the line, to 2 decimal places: 6936.60 angstroms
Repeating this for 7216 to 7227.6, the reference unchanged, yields 7216.83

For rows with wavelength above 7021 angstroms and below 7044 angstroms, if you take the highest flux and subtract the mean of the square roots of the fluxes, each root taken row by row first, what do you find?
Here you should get 85.2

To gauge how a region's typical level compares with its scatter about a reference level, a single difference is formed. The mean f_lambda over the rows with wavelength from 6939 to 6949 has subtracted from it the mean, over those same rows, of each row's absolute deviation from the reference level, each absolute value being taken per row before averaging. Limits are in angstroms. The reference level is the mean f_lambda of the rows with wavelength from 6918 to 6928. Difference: 90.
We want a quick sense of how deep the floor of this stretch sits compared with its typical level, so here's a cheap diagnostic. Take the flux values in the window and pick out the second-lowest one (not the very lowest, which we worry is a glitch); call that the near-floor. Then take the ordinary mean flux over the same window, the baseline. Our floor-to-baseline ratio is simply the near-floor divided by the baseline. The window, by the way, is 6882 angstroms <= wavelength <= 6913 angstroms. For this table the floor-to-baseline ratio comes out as 0.96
